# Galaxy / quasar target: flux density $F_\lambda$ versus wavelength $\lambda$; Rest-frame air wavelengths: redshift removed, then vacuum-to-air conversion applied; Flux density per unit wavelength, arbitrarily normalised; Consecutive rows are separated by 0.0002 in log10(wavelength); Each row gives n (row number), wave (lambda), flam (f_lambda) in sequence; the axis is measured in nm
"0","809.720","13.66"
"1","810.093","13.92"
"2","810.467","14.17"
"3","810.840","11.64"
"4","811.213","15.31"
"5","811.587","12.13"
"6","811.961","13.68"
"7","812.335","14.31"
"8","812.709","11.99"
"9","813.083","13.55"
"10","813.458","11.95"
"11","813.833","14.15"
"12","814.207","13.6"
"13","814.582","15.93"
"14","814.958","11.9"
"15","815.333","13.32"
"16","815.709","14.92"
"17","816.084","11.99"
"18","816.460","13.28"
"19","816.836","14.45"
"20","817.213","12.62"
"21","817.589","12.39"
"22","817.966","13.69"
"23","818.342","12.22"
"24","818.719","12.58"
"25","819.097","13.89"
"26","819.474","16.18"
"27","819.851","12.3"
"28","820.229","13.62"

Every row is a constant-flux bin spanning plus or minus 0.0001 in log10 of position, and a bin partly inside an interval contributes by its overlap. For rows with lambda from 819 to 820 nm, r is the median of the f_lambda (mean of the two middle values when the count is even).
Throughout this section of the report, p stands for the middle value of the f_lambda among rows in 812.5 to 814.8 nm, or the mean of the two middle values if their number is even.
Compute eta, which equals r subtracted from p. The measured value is -0.3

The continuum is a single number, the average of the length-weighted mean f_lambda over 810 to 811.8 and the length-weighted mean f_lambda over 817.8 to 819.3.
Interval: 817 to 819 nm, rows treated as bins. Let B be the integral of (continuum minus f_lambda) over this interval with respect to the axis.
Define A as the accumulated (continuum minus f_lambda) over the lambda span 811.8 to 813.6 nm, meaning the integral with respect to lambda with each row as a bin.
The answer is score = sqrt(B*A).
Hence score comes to 0.51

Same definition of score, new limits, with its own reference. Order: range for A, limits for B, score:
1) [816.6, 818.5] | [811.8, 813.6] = 0.29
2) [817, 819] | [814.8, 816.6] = 0.54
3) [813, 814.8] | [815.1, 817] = 0.73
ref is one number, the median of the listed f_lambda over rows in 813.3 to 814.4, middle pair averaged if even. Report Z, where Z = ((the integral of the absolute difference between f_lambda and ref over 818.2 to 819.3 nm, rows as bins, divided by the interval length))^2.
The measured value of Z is 0.8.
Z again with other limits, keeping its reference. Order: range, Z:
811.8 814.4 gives 0.5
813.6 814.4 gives 0.1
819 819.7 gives 2.5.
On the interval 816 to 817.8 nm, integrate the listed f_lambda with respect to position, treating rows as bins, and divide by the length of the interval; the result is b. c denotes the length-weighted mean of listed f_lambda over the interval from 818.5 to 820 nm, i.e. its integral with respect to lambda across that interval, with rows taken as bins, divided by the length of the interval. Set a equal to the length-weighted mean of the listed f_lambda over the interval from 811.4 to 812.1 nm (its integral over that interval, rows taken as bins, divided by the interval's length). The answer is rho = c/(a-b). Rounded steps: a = 12.8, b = 13.0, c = 13.74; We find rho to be -87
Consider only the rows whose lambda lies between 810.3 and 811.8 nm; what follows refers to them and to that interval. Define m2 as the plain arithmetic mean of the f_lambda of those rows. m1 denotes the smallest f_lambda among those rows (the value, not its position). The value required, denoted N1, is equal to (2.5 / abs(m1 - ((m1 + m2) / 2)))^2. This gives 9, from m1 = 11.64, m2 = 13.31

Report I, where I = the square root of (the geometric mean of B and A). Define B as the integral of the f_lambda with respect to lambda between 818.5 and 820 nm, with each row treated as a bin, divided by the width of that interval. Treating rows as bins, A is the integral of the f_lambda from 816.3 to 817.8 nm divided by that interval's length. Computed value 3.67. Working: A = 13.2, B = 13.7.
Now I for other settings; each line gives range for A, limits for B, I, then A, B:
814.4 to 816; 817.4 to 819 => 3.65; 13.9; 12.8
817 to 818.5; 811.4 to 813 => 3.59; 12.8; 13.1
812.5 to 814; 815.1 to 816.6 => 3.62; 12.9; 13.3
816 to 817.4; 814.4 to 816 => 3.68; 13.2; 13.9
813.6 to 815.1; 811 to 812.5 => 3.72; 13.9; 13.8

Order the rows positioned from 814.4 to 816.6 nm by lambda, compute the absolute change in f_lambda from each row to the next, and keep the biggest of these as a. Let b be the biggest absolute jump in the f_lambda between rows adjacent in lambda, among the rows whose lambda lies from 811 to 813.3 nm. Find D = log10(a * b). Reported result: 1.11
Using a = 4.0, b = 3.2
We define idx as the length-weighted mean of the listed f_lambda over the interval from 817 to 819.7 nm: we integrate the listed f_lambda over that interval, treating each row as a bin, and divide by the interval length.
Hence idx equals 13.4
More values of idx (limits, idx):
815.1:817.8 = 13.3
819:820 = 14.2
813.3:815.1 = 13.6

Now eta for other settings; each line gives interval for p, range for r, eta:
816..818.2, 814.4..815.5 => -0.4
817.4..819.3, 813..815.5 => -1.0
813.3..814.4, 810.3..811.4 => -0.6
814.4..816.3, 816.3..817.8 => 0.4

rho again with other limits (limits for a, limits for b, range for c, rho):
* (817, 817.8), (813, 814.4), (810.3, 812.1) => -19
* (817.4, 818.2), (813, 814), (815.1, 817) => -92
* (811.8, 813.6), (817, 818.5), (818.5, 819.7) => 41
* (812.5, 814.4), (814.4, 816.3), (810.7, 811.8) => -25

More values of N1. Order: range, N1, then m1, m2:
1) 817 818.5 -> 96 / 12.22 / 12.73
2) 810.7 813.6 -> 12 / 11.64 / 13.07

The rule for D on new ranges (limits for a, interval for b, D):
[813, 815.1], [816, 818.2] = 0.87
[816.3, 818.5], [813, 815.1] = 0.87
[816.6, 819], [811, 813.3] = 0.76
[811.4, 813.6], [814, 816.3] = 0.97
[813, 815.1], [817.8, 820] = 1.19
